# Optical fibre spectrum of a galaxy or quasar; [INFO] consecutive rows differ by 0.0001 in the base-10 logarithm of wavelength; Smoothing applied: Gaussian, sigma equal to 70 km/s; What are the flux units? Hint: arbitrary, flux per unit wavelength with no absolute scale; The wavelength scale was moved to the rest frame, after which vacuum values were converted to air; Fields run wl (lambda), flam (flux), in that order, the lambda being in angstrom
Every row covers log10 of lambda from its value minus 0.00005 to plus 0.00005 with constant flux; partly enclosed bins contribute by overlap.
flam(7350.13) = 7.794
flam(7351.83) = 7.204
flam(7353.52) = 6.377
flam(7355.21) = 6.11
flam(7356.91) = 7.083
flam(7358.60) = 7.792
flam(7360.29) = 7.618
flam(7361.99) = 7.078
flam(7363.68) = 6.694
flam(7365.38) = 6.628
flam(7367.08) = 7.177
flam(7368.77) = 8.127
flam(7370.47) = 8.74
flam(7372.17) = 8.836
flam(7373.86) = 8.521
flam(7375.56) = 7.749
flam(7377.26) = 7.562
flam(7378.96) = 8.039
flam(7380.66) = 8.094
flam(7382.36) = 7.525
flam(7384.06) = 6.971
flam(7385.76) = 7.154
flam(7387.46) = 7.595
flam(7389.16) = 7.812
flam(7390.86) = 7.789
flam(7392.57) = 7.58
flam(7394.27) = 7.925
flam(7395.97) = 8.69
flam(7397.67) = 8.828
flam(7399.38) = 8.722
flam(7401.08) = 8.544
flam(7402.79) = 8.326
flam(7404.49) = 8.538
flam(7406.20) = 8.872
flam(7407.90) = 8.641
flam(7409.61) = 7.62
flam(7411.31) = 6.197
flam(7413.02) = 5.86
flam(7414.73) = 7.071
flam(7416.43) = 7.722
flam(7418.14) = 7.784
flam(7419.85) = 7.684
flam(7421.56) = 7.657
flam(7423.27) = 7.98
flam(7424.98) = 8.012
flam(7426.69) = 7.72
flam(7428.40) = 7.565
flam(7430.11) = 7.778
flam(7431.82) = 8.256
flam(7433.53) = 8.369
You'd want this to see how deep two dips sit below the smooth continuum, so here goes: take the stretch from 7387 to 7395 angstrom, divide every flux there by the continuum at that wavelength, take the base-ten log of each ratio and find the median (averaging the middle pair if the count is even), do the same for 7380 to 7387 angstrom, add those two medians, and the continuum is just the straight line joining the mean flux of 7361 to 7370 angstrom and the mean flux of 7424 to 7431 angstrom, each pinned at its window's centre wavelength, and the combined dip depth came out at 0.02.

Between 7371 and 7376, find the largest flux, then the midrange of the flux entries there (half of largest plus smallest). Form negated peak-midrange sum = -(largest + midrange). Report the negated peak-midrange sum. -17.1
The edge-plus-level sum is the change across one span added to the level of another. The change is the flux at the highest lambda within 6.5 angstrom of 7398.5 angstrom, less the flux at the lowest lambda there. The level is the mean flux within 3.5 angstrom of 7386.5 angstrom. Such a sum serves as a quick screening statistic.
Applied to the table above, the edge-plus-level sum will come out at 8.3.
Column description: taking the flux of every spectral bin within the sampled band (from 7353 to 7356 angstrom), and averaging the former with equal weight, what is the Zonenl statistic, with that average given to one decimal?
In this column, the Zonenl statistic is 6.2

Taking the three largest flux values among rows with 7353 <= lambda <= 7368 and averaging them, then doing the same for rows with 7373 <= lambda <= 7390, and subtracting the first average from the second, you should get 0.69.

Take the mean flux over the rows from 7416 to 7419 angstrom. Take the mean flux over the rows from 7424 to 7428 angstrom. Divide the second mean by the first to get 1.01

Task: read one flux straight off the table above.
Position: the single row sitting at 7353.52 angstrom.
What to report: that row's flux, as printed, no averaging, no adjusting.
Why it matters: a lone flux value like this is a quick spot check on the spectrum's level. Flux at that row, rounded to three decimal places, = 6.377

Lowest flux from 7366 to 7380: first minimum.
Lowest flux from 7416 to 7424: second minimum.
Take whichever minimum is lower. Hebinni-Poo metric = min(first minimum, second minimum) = 7.2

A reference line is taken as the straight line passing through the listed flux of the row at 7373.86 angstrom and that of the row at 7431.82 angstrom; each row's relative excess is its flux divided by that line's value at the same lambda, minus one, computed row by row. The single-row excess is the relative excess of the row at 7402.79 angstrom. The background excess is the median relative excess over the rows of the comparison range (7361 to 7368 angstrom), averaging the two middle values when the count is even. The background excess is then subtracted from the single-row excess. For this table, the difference 0.19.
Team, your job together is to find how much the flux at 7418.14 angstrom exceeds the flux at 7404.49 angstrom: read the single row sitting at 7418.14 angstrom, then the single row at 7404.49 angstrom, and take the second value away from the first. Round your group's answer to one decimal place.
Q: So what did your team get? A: -0.8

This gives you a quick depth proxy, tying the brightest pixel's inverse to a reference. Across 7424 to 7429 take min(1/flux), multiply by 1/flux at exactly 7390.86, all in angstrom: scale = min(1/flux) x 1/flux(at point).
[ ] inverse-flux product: 0.0160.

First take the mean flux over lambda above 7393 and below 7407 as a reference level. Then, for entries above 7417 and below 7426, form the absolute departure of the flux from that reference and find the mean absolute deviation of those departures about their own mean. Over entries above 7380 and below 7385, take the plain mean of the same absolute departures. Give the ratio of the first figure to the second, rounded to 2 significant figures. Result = 0.13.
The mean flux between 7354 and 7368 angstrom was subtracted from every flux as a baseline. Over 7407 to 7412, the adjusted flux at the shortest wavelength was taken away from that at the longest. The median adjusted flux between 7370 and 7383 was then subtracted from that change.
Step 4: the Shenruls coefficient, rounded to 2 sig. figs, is -3.5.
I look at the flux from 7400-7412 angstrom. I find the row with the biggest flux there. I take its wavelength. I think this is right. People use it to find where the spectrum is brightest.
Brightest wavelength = 7406.20 angstrom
